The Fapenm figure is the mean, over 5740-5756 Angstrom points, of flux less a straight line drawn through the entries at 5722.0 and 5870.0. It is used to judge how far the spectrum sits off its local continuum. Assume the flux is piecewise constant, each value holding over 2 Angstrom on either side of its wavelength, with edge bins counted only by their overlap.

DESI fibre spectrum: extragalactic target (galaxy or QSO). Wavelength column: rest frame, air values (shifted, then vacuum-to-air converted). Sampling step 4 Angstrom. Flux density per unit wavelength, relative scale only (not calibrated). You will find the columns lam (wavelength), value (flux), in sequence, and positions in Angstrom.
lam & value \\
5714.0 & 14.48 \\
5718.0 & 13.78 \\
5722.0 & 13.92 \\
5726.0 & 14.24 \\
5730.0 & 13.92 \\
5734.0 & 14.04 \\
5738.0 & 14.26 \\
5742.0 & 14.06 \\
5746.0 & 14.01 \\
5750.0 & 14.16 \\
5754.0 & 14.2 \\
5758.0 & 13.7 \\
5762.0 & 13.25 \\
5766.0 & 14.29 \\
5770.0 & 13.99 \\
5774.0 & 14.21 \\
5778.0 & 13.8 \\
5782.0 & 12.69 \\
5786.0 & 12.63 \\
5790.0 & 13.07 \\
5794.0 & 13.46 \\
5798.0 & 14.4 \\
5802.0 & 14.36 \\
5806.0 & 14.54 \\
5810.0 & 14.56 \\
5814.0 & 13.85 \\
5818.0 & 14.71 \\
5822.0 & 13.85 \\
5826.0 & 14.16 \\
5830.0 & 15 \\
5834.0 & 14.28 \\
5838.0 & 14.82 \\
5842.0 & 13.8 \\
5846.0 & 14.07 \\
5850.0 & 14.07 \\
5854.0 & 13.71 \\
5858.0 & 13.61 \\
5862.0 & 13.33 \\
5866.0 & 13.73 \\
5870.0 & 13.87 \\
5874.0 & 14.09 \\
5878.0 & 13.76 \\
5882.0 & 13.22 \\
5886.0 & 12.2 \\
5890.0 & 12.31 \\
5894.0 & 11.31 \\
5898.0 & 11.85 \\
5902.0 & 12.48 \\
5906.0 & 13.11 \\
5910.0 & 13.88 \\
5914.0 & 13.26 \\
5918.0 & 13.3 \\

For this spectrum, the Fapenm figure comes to 0.20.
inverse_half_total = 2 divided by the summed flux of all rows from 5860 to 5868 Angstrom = 0.074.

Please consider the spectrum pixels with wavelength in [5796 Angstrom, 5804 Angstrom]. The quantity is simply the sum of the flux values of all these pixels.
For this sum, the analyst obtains 28.8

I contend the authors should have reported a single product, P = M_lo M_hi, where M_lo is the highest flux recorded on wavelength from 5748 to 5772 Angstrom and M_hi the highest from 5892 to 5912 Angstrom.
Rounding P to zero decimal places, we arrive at 198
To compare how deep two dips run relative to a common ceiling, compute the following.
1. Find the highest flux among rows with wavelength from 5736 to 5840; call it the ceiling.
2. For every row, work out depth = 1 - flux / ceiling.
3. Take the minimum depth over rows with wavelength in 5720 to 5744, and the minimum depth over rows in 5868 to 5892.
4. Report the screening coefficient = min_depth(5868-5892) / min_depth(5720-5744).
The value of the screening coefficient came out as 1.2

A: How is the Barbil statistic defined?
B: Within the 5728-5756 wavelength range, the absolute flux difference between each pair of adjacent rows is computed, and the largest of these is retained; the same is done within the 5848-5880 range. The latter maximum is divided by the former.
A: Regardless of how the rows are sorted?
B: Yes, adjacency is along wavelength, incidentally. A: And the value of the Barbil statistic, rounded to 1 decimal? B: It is 1.8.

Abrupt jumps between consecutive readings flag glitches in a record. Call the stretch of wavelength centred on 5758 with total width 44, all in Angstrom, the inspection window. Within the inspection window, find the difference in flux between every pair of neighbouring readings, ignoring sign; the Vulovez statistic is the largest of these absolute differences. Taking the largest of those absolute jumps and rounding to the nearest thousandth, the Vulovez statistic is 1.040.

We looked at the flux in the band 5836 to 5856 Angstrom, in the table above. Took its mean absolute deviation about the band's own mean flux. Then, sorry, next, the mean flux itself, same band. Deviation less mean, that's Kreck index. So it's -13.8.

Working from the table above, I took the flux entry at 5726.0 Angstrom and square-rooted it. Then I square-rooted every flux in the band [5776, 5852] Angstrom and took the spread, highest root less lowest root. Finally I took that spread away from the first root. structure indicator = 3.45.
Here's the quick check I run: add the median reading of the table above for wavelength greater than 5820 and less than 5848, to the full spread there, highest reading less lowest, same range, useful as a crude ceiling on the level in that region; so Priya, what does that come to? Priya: 15.4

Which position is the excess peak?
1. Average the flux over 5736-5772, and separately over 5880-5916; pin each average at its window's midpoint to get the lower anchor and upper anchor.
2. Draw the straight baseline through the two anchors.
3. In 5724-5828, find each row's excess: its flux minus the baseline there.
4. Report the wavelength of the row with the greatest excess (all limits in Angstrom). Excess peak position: 5818.0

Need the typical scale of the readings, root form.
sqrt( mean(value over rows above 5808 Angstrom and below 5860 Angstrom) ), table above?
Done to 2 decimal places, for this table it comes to 3.77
